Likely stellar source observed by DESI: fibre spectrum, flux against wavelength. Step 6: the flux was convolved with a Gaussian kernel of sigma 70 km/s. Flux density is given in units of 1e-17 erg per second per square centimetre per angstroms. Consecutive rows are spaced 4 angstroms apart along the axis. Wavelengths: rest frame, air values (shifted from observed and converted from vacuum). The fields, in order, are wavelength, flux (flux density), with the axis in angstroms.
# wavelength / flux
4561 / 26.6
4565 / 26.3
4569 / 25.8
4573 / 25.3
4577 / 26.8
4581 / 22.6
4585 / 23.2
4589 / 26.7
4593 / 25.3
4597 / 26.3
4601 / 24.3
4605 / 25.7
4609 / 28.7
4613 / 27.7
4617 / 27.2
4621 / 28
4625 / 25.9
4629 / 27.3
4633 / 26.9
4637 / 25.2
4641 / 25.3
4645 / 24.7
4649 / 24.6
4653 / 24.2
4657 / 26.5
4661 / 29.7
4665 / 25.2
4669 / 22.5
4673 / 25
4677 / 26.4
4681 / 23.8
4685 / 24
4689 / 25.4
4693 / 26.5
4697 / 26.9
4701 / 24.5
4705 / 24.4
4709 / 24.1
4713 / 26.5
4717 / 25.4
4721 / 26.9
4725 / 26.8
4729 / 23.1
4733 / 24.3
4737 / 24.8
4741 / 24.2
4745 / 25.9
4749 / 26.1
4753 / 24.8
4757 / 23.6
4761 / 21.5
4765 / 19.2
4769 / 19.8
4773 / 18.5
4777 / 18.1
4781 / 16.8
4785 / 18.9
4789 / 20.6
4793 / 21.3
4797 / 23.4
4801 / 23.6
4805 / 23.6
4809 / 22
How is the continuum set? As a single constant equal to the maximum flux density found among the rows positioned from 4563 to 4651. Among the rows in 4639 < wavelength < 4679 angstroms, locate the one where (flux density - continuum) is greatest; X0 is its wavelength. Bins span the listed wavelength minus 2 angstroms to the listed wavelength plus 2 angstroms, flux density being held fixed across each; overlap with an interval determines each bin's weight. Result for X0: 4661 angstroms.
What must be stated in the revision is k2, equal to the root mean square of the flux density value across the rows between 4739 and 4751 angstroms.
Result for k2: 25.4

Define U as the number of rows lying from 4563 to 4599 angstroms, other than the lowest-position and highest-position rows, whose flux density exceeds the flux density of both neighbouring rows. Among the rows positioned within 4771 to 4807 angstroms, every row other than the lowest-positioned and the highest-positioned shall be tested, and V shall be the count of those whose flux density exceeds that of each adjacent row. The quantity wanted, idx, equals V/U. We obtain 0.0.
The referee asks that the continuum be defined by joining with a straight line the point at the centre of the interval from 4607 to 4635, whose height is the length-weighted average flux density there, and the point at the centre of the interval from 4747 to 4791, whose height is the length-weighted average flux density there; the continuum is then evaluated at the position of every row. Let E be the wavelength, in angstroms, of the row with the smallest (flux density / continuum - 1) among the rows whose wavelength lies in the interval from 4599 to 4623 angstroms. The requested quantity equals 4601 angstroms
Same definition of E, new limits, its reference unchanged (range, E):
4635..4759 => 4669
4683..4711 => 4685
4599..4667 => 4601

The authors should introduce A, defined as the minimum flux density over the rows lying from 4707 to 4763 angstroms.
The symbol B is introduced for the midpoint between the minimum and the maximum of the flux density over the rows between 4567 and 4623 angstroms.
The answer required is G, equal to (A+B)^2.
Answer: 2223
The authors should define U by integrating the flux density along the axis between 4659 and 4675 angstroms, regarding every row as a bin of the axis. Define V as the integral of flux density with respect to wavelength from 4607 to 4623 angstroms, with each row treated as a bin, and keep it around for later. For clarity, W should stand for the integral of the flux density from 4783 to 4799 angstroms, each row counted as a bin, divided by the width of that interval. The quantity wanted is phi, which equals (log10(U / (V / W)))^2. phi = 1.65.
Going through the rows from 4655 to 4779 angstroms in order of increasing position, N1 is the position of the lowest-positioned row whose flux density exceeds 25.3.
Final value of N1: 4657 angstroms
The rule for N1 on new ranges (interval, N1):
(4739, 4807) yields 4745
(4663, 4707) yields 4677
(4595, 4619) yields 4597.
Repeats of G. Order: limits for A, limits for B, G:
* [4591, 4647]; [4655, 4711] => 2540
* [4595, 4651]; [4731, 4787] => 2093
